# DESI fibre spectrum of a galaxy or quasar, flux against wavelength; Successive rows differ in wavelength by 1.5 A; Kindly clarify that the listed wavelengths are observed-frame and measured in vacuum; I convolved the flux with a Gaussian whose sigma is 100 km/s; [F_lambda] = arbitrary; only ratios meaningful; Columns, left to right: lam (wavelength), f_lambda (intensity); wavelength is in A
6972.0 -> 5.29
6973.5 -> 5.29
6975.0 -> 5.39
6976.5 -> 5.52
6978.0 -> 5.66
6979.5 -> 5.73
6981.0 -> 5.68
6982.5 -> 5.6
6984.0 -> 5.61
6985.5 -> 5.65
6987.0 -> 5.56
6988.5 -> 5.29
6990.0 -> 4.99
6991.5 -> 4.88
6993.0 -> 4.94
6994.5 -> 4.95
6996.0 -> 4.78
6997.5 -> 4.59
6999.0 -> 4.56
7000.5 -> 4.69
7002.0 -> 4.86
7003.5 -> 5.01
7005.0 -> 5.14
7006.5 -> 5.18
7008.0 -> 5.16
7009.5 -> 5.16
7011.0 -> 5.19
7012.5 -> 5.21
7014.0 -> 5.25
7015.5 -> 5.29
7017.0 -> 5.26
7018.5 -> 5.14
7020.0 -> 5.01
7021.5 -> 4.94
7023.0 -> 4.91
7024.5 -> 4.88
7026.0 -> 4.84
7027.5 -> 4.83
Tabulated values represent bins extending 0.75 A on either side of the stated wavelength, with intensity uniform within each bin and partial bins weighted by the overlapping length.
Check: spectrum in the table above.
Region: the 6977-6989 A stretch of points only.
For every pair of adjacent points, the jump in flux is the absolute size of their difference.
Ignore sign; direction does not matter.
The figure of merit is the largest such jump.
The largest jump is 0.27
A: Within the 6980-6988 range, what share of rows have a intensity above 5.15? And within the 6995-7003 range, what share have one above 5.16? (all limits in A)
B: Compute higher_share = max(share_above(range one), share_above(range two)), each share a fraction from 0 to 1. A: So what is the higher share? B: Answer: 1.0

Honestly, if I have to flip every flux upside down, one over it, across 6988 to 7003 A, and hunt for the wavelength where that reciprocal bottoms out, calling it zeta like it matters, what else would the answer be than 6988.5 A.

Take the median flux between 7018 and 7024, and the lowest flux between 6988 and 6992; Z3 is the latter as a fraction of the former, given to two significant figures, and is 0.98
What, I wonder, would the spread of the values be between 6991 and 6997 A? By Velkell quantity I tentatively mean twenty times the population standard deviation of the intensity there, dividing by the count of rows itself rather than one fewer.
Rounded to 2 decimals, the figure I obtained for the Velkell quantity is 1.35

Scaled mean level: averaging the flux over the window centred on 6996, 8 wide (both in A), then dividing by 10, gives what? 0.48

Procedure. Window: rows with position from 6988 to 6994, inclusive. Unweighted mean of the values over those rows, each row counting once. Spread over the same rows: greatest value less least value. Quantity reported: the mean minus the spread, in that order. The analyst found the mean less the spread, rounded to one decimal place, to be 4.6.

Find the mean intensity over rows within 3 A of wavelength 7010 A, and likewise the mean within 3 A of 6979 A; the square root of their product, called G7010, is 5.4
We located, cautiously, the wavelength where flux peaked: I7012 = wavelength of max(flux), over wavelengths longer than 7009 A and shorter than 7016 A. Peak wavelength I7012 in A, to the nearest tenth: 7015.5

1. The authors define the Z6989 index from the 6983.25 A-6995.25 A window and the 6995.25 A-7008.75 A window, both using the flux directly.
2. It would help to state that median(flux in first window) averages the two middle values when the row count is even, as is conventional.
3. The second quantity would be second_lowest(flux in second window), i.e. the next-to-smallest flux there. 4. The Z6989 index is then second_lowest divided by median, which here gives 0.89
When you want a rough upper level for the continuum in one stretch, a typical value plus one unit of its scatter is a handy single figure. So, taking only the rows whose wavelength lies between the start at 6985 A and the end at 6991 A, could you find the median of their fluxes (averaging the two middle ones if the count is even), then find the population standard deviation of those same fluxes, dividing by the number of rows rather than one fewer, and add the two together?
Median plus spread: 5.68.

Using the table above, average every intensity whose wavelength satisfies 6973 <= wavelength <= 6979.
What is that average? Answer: 5.5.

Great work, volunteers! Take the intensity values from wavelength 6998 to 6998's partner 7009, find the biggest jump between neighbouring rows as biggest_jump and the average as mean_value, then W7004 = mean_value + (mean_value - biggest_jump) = 9.7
